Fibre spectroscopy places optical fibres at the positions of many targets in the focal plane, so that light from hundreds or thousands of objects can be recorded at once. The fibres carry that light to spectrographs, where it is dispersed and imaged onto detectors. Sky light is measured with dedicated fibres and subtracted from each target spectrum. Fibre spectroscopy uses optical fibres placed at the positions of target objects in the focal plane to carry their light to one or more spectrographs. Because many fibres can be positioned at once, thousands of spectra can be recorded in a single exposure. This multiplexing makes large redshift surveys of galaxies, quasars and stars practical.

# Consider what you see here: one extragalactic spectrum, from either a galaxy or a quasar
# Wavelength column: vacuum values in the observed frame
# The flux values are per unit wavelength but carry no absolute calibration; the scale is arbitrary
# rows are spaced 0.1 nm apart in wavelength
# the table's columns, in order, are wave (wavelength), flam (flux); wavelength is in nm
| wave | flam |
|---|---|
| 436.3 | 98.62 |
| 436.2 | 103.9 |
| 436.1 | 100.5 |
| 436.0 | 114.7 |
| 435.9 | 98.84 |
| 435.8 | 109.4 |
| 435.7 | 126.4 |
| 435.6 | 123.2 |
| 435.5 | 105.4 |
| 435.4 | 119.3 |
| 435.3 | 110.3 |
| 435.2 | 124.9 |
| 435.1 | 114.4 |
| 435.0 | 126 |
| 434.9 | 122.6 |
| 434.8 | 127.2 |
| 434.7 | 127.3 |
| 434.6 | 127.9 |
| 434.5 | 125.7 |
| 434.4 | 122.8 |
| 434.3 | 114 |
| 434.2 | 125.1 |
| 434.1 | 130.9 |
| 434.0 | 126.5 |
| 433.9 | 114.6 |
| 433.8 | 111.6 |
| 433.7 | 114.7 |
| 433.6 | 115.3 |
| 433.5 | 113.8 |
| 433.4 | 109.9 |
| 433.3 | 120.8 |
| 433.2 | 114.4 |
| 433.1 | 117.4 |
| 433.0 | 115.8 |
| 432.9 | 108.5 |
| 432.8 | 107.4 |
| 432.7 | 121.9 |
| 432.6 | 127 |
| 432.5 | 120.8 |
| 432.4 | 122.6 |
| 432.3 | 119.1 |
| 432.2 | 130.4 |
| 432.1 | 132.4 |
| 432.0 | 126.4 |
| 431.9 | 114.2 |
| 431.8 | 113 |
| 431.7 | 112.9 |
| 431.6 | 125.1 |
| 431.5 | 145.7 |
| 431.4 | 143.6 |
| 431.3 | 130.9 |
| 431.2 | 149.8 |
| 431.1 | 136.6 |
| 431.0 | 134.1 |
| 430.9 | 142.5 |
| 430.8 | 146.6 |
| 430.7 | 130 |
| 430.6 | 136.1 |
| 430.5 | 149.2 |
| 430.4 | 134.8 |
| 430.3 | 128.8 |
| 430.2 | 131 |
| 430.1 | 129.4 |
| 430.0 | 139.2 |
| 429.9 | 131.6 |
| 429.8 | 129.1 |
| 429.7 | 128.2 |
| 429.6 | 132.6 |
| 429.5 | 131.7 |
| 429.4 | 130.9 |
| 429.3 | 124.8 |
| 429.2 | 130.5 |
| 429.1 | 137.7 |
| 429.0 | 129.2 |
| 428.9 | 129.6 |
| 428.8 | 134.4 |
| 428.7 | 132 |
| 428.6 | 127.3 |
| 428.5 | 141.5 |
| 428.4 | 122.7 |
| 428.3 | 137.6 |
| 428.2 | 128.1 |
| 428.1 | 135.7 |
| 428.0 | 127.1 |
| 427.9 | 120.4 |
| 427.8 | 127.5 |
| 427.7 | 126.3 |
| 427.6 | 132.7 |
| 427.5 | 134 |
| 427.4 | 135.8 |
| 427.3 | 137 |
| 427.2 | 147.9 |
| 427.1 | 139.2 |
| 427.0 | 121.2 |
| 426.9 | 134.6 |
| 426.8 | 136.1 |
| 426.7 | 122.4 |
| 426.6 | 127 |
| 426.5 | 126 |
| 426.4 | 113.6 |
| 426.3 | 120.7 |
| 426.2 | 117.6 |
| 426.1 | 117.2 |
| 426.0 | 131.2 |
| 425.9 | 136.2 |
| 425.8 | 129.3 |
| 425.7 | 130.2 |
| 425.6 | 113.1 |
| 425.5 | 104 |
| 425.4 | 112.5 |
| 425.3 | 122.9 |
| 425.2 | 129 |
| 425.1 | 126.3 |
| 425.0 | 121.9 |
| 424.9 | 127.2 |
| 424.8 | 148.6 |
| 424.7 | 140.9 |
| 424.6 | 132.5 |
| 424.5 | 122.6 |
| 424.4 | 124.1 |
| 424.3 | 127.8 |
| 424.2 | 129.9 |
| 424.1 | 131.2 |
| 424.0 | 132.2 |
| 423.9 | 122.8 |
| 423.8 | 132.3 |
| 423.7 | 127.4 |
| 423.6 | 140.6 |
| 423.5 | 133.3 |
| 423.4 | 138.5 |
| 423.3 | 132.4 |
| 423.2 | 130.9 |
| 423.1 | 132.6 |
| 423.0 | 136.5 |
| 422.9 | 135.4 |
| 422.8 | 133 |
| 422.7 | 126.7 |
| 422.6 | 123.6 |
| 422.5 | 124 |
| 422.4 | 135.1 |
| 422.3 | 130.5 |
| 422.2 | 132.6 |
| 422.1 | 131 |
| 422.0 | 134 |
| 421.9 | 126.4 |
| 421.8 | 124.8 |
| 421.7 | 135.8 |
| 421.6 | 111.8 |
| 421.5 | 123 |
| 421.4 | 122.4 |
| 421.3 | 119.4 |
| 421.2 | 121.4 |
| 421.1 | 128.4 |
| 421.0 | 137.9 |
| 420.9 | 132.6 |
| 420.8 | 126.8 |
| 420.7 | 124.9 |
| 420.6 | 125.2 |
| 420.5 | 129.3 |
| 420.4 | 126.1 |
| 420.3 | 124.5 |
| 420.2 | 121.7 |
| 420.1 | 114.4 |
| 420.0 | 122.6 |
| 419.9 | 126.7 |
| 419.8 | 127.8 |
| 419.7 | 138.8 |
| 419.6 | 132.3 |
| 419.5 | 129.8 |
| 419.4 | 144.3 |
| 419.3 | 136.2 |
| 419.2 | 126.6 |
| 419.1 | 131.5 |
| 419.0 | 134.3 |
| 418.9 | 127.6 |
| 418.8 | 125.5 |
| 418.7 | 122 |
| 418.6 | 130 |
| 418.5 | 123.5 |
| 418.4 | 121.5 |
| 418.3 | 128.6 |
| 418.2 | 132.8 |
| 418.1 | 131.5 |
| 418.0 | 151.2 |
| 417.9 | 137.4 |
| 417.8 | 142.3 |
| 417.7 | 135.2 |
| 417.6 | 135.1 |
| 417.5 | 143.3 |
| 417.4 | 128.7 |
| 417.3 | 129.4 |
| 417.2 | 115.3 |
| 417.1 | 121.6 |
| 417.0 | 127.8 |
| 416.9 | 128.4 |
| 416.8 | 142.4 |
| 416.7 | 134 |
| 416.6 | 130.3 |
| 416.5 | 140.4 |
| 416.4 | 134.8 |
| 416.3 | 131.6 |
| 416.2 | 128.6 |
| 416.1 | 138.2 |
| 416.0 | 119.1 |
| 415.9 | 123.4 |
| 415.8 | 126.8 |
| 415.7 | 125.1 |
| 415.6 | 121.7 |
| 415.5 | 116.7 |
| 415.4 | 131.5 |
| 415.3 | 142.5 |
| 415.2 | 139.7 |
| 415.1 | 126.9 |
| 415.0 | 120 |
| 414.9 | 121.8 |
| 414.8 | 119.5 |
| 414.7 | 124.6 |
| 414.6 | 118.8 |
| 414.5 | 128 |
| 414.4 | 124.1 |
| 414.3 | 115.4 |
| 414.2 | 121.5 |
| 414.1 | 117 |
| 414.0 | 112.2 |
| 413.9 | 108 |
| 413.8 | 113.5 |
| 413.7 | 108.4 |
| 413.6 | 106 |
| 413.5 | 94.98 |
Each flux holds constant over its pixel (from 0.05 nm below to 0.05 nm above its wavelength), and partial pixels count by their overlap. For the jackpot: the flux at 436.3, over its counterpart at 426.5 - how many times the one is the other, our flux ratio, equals 0.78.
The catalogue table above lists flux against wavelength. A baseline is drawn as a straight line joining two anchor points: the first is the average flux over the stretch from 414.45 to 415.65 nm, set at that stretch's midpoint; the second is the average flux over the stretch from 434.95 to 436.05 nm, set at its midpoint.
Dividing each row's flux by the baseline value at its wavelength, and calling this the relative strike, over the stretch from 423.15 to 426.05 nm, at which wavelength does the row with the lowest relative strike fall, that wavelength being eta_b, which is 425.5 nm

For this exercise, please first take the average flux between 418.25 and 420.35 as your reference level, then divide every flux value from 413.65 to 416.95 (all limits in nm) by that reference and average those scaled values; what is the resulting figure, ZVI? 0.98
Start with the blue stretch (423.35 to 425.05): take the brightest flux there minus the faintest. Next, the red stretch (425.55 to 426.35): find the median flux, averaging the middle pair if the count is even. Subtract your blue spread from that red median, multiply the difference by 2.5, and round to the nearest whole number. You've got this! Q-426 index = 246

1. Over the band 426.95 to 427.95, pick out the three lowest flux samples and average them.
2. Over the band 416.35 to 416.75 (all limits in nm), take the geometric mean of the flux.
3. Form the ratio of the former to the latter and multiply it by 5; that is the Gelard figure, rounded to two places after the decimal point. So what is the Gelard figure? 4.55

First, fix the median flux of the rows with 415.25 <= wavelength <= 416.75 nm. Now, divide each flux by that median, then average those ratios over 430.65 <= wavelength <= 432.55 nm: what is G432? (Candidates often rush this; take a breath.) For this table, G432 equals 1.00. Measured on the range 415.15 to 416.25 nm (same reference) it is 0.99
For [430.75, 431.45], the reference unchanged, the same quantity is 1.08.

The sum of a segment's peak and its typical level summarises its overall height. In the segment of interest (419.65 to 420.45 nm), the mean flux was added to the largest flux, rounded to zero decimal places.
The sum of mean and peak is 264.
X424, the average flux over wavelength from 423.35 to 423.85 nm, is 134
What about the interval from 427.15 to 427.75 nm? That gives 136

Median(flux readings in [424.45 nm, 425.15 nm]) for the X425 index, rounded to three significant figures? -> 127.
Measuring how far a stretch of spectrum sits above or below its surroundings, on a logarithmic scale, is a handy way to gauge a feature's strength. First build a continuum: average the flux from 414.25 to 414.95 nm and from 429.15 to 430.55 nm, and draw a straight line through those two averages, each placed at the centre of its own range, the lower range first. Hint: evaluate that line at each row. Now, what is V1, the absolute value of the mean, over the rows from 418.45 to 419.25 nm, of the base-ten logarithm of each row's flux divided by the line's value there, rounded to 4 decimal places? 0.0100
